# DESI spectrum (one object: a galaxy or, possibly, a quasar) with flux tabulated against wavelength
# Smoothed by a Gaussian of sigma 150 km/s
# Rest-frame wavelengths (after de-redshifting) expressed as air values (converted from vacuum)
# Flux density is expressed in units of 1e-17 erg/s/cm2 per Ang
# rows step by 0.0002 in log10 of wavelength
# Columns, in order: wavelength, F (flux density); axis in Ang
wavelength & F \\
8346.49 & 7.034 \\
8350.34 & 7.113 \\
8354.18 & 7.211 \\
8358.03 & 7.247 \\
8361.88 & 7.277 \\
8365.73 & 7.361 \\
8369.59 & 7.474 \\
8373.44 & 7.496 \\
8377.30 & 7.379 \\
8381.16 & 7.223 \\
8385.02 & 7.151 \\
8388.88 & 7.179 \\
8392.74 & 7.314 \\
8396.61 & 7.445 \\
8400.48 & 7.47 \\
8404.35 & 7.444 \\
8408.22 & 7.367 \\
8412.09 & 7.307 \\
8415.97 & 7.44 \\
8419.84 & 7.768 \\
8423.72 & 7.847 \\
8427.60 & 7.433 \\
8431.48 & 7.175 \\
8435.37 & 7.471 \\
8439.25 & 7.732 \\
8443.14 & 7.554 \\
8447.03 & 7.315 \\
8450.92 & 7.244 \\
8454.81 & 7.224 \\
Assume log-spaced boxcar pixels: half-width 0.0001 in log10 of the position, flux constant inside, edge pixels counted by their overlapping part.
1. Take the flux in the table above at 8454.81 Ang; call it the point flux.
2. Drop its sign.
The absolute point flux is 7.22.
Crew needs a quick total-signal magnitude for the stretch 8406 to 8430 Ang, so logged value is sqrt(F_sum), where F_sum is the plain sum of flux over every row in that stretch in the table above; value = 6.72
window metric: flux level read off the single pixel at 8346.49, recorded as 7.034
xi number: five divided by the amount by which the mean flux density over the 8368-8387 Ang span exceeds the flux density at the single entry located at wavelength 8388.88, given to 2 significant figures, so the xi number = 30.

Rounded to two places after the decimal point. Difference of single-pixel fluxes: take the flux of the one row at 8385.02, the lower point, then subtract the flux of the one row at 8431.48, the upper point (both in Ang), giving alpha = -0.02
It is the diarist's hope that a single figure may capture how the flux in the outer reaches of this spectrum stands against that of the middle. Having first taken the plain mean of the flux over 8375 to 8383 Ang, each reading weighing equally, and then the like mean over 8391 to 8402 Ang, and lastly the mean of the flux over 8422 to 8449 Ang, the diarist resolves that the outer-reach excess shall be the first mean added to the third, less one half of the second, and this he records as 11.1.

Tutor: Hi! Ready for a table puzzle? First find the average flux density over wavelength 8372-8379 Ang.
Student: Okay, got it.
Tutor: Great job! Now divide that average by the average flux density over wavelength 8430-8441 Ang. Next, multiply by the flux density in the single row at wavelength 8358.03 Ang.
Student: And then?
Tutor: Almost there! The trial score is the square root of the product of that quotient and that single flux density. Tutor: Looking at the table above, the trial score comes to 2.69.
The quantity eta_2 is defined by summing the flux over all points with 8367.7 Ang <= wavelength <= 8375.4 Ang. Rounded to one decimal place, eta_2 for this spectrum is 15.0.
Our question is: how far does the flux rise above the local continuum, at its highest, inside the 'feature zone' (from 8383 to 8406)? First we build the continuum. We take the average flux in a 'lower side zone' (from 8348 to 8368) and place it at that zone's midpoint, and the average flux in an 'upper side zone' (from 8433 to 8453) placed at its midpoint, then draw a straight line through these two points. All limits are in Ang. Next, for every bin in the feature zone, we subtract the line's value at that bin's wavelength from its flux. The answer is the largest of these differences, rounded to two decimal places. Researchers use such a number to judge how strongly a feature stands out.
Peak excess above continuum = 0.12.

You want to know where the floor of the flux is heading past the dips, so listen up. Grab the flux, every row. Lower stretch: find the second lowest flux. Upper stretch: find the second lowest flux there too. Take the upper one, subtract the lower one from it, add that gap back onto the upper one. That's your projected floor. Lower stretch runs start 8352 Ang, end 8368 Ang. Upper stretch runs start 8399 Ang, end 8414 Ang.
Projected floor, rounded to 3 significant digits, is 7.49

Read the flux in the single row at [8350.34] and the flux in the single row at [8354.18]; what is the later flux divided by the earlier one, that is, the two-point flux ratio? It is 1.01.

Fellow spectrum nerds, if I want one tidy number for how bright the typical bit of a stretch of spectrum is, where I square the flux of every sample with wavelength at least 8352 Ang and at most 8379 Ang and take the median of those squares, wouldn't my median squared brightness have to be 54.2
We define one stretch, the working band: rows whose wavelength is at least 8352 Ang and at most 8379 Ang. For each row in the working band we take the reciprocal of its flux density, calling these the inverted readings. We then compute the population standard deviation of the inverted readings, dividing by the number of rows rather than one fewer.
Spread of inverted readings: 0.0019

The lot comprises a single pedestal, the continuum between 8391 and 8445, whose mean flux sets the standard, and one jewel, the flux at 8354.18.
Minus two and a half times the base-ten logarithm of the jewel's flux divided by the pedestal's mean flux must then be 0.040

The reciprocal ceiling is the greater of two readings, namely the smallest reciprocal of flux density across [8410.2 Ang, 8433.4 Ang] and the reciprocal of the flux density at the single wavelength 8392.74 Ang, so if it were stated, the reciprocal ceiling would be 0.137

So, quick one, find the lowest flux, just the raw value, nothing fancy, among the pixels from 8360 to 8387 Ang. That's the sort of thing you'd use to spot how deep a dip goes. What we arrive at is 7.151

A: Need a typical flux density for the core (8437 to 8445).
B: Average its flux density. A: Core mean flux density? 7.64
